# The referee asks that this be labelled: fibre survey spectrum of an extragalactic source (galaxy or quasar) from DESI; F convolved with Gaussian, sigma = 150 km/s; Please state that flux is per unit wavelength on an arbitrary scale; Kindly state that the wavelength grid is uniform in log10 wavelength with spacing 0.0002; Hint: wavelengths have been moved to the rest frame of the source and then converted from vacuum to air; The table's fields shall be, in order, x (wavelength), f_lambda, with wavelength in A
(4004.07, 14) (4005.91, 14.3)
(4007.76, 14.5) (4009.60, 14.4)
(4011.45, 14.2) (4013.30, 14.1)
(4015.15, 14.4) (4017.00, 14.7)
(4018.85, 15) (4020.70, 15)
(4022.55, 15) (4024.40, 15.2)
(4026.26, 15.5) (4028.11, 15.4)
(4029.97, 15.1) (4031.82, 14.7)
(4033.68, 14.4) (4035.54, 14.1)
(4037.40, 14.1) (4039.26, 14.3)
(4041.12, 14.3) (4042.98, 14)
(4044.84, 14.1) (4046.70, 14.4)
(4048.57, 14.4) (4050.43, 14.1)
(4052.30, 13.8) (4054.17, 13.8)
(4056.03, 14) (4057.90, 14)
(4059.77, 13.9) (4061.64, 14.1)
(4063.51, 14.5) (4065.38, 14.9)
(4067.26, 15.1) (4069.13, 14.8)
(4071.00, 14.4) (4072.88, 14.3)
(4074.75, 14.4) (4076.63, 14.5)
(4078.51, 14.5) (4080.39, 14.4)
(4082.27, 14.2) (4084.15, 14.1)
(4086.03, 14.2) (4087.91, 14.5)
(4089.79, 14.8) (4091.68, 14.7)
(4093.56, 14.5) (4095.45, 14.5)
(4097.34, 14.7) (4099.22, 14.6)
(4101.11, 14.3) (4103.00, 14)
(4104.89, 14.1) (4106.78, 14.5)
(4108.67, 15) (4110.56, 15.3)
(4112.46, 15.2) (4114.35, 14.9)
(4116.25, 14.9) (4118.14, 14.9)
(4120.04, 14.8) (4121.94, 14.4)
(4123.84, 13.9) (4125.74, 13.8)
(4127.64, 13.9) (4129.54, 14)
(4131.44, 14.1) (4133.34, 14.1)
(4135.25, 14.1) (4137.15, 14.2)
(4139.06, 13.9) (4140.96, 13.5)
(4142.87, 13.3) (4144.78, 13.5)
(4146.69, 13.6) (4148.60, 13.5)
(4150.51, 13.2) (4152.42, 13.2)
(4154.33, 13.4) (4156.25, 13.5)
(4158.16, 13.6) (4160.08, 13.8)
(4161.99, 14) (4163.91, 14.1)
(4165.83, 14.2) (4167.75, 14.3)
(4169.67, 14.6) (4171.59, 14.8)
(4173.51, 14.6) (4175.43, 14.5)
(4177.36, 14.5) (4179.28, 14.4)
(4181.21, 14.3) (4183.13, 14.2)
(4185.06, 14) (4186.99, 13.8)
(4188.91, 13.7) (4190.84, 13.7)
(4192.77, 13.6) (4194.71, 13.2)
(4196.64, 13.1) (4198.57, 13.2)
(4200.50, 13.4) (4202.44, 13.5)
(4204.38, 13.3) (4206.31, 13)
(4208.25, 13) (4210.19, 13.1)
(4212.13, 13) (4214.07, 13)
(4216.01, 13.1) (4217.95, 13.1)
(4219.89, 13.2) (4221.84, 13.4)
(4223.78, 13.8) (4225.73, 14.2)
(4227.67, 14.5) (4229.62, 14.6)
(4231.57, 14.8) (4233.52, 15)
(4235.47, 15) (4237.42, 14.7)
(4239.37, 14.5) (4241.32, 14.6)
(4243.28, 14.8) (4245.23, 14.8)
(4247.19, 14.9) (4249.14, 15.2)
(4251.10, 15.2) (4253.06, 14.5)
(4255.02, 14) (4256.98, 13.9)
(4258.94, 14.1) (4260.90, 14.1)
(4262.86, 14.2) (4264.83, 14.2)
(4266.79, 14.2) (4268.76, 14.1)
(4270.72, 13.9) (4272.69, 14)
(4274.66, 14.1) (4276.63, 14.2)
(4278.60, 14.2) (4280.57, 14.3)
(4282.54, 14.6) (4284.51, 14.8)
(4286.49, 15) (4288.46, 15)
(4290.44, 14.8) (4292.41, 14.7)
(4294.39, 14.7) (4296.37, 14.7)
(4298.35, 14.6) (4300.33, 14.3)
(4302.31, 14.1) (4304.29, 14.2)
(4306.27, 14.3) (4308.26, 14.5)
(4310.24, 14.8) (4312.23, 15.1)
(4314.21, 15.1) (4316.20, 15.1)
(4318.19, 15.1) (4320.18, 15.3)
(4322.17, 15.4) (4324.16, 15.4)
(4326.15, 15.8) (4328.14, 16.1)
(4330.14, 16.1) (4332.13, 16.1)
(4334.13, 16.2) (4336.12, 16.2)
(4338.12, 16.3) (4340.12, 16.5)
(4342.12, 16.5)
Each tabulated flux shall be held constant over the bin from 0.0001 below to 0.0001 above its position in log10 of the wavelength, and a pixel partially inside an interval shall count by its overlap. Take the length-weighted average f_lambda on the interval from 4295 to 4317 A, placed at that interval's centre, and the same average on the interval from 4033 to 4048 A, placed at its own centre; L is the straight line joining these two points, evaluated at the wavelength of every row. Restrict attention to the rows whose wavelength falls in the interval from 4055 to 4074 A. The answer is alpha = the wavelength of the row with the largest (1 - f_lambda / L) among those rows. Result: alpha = 4059.77 A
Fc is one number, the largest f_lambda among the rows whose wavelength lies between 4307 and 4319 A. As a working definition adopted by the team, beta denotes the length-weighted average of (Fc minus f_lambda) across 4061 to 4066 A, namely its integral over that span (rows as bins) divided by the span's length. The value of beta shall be 0.6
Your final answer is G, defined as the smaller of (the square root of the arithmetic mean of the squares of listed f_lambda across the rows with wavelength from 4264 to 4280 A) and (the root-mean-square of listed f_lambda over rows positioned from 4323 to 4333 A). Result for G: 14.1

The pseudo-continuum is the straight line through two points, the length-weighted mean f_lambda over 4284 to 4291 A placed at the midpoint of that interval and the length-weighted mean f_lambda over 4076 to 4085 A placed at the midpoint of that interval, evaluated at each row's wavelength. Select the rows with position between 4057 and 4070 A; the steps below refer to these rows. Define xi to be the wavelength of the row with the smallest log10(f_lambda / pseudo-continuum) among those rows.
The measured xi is 4059.77 A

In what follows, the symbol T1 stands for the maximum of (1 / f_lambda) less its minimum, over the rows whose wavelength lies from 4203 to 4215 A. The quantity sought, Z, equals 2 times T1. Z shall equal 0.0035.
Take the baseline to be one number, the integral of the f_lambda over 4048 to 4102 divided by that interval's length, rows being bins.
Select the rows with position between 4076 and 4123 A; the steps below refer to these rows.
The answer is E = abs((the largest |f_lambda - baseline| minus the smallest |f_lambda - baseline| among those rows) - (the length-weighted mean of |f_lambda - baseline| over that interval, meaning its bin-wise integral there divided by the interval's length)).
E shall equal 0.6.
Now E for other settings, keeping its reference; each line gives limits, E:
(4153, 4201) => 0.7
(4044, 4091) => 0.4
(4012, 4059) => 0.7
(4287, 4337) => 1.0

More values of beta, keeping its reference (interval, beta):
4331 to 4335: -1.0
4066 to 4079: 0.5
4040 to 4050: 0.9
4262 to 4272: 1.0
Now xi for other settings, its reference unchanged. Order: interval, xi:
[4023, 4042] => 4037.40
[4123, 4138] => 4125.74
